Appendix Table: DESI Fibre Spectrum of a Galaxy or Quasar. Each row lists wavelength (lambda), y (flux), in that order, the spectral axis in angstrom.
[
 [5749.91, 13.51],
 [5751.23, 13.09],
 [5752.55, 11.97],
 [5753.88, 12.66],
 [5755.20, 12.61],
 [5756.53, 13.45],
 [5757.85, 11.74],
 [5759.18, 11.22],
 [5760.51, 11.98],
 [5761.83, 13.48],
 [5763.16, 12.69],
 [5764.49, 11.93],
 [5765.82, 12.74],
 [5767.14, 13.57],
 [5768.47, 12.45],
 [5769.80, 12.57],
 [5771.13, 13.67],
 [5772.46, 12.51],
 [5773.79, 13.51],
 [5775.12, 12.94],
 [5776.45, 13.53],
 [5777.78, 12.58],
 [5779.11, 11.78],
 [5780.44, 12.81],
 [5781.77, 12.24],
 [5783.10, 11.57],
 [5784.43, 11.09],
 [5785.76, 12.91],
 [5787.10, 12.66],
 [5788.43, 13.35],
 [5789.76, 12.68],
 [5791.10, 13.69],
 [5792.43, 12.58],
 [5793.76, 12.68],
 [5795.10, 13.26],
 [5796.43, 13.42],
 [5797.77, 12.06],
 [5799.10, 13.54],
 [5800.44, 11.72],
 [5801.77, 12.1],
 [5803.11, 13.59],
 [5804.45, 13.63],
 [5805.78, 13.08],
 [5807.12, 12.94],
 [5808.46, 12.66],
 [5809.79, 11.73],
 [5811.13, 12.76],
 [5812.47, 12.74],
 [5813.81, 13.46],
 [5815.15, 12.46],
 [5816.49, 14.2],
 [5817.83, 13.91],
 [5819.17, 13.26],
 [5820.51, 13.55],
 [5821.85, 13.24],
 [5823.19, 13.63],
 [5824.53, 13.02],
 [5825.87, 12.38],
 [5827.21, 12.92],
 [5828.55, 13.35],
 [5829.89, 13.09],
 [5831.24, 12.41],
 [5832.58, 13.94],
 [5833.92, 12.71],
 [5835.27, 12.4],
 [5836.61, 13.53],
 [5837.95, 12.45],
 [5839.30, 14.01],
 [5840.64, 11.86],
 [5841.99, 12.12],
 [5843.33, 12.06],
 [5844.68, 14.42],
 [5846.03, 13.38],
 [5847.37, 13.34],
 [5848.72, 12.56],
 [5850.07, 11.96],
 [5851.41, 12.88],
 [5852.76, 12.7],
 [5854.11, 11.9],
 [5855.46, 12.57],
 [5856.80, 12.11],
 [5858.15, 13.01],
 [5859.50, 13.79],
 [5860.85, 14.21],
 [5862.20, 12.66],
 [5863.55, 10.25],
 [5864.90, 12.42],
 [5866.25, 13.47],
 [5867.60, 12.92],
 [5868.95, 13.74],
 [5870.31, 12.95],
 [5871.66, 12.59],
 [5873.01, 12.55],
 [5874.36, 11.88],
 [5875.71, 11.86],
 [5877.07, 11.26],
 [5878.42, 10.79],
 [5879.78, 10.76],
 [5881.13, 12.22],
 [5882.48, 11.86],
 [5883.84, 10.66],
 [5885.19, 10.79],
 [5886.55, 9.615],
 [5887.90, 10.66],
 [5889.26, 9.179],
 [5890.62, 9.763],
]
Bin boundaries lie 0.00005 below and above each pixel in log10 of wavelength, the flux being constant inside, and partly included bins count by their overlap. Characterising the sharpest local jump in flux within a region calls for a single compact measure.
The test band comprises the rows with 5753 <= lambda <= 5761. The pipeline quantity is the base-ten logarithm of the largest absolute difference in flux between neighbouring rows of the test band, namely 0.23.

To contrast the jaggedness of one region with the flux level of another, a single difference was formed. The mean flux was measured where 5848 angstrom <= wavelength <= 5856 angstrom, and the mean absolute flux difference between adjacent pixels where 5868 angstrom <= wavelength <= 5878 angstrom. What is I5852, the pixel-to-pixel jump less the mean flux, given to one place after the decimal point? -12.0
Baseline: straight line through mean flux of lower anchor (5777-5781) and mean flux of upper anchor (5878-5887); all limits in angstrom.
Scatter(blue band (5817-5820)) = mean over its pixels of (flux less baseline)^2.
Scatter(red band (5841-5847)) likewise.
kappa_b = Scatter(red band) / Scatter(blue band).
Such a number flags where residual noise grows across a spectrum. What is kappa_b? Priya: 1.0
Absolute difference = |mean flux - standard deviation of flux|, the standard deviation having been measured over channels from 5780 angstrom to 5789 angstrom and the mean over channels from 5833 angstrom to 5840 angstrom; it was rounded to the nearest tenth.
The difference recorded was 12.3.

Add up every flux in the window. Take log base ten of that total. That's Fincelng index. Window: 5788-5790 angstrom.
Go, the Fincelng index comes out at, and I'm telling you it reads 1.42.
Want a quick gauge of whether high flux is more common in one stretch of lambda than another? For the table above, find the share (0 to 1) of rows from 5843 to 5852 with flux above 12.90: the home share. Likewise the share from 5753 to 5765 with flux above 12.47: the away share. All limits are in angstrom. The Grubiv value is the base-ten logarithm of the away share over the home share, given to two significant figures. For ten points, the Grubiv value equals 0.11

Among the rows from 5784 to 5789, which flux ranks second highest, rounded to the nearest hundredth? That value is 12.91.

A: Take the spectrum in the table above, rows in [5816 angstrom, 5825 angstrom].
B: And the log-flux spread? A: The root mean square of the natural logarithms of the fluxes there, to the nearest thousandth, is 2.606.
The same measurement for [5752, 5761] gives 2.503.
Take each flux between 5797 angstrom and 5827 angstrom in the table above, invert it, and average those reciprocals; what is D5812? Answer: 0.0772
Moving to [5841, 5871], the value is 0.0786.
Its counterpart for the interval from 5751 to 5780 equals 0.0792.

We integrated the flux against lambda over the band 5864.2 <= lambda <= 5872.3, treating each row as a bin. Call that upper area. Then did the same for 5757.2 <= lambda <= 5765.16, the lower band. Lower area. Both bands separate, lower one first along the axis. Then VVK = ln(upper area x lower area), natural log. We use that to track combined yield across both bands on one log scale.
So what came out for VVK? 9.23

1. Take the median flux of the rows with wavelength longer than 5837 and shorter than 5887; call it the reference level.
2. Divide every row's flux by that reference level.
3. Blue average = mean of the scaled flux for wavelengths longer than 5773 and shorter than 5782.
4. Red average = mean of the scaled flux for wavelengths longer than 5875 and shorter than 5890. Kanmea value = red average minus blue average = -0.15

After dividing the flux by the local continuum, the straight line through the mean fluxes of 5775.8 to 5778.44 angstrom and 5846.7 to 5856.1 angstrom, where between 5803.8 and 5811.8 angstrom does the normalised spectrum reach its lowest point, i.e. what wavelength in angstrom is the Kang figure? 5809.79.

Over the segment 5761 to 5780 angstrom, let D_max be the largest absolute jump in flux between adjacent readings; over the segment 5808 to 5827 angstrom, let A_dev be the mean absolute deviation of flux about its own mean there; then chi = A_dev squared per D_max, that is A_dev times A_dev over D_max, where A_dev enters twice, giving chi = 0.25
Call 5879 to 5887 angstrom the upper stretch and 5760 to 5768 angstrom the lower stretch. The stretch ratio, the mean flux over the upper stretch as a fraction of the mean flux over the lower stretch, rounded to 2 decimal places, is 0.86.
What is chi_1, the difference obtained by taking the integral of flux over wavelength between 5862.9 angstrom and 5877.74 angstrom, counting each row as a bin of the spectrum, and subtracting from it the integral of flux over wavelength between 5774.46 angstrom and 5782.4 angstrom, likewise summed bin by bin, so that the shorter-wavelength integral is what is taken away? 83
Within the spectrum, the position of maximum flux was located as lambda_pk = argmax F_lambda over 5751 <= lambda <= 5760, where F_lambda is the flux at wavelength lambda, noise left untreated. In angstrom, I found 5756.53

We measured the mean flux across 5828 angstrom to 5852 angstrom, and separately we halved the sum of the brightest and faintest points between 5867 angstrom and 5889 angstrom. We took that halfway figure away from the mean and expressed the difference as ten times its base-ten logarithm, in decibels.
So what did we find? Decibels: 0.9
